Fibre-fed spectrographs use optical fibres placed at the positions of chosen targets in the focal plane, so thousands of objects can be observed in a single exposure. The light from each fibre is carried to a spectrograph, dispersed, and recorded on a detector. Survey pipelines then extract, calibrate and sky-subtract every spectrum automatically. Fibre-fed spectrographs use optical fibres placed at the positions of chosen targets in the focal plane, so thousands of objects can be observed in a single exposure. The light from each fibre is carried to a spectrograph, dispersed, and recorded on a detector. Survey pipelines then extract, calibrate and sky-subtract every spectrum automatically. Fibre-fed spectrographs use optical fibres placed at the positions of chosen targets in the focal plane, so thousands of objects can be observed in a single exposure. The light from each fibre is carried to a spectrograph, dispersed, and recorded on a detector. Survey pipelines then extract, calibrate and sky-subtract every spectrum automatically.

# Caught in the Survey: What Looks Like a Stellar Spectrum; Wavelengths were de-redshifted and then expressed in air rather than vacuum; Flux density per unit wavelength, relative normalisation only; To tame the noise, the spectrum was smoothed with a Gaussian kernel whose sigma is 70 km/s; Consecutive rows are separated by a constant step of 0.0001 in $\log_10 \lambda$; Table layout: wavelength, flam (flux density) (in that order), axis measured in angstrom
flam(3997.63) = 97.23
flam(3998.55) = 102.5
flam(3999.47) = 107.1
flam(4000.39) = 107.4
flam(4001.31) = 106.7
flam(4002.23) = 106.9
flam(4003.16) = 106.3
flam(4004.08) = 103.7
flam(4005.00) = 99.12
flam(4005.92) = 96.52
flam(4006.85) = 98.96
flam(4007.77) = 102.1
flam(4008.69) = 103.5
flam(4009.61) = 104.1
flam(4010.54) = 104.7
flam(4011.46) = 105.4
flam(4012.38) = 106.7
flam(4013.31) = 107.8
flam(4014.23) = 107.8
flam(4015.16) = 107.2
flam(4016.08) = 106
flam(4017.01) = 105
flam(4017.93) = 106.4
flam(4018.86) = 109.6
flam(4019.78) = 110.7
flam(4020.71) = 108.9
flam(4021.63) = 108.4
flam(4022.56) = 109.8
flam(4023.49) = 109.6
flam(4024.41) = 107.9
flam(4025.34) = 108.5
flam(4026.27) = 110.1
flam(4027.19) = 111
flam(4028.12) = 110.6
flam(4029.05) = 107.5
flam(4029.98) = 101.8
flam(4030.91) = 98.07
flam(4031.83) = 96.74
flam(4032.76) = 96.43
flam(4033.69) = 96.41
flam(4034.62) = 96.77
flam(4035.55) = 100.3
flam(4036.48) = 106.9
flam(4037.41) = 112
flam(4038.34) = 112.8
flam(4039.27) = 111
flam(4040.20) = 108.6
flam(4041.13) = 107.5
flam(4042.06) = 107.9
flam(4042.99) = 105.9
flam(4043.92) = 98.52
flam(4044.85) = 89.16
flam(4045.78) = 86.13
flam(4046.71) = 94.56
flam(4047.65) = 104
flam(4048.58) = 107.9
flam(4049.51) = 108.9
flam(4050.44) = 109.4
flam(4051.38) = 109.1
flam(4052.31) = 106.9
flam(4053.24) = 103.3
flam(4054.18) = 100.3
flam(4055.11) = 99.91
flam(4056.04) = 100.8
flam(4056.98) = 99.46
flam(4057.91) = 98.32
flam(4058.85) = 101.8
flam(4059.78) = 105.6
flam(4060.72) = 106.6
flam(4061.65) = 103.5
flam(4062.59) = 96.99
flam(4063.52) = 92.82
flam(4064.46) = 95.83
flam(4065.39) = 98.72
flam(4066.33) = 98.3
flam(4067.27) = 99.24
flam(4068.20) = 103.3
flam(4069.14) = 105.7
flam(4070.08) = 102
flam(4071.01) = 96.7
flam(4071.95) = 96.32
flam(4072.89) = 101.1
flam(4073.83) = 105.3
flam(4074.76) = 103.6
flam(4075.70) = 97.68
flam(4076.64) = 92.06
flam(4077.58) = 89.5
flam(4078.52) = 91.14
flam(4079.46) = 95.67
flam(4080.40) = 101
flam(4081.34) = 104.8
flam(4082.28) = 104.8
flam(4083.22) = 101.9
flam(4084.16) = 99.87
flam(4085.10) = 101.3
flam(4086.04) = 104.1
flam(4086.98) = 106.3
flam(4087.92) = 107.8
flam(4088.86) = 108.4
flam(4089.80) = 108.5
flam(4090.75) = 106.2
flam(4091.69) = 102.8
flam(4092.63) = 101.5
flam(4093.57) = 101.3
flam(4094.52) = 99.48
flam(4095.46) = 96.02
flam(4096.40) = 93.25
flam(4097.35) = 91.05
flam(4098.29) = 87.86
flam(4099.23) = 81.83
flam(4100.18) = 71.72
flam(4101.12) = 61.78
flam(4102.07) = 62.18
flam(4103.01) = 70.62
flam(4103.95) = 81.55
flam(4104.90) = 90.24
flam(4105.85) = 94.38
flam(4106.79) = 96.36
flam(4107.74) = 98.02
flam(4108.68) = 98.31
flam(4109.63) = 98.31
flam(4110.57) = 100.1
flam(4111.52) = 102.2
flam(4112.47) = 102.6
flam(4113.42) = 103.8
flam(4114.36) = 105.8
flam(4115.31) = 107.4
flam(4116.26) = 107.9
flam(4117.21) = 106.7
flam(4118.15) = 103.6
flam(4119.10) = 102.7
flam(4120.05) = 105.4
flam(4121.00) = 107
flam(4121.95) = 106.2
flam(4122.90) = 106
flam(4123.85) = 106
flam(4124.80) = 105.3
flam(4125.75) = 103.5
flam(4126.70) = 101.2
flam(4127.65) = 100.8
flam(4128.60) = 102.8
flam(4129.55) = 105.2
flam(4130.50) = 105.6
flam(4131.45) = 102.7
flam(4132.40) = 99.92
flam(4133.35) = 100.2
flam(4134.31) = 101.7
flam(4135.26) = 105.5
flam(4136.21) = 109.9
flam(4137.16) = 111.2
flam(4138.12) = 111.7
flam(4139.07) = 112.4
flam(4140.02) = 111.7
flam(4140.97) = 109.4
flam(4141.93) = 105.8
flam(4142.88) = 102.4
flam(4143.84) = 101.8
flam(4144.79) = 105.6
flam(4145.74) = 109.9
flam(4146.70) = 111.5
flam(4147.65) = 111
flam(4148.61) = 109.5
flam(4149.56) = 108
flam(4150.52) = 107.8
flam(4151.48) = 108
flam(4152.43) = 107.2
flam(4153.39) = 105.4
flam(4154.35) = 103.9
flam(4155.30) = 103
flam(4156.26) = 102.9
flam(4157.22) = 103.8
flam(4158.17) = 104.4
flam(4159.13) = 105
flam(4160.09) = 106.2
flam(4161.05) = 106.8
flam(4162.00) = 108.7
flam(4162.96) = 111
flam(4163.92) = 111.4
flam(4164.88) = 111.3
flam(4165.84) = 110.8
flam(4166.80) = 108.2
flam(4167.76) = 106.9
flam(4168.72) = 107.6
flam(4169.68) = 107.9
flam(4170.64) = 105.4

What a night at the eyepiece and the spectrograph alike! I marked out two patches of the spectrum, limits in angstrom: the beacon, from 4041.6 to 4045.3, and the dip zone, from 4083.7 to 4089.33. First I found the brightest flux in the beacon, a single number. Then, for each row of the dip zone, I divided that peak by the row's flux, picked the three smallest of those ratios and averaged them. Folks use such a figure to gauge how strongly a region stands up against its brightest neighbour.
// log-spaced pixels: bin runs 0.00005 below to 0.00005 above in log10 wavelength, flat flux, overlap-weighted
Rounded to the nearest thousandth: 1.004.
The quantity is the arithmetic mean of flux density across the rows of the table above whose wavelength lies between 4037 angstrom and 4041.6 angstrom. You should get 110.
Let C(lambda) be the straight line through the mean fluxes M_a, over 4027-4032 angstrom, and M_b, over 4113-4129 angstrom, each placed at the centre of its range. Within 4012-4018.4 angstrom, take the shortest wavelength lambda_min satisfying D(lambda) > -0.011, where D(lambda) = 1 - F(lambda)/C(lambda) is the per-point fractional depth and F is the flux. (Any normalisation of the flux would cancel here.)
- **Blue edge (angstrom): 4017.01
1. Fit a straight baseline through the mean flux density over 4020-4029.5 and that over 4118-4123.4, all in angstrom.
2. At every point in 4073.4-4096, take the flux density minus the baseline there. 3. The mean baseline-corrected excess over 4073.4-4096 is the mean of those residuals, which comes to -5.4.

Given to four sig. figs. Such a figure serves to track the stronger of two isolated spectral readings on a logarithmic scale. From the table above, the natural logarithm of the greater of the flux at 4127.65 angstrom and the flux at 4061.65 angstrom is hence 4.640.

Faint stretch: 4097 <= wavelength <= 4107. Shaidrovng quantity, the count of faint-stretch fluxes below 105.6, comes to 11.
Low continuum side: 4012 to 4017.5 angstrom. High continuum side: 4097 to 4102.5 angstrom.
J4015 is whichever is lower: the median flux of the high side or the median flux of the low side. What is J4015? 77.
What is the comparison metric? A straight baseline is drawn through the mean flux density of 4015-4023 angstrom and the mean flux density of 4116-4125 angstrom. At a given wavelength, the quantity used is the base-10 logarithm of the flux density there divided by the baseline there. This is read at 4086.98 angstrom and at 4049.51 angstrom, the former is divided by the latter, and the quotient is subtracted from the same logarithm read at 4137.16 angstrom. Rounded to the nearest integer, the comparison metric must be 0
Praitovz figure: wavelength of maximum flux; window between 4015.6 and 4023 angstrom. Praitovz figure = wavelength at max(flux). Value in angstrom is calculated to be 4019.78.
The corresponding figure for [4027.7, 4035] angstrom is 4028.12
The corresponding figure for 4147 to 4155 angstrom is 4147.65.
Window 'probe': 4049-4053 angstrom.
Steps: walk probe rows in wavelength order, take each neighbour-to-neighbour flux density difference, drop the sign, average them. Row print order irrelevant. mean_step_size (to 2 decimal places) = 1.00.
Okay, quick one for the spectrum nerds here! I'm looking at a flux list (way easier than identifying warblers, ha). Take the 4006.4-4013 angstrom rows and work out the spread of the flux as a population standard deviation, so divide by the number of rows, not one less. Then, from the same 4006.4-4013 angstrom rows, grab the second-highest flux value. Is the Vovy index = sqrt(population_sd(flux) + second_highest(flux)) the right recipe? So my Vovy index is 10.4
